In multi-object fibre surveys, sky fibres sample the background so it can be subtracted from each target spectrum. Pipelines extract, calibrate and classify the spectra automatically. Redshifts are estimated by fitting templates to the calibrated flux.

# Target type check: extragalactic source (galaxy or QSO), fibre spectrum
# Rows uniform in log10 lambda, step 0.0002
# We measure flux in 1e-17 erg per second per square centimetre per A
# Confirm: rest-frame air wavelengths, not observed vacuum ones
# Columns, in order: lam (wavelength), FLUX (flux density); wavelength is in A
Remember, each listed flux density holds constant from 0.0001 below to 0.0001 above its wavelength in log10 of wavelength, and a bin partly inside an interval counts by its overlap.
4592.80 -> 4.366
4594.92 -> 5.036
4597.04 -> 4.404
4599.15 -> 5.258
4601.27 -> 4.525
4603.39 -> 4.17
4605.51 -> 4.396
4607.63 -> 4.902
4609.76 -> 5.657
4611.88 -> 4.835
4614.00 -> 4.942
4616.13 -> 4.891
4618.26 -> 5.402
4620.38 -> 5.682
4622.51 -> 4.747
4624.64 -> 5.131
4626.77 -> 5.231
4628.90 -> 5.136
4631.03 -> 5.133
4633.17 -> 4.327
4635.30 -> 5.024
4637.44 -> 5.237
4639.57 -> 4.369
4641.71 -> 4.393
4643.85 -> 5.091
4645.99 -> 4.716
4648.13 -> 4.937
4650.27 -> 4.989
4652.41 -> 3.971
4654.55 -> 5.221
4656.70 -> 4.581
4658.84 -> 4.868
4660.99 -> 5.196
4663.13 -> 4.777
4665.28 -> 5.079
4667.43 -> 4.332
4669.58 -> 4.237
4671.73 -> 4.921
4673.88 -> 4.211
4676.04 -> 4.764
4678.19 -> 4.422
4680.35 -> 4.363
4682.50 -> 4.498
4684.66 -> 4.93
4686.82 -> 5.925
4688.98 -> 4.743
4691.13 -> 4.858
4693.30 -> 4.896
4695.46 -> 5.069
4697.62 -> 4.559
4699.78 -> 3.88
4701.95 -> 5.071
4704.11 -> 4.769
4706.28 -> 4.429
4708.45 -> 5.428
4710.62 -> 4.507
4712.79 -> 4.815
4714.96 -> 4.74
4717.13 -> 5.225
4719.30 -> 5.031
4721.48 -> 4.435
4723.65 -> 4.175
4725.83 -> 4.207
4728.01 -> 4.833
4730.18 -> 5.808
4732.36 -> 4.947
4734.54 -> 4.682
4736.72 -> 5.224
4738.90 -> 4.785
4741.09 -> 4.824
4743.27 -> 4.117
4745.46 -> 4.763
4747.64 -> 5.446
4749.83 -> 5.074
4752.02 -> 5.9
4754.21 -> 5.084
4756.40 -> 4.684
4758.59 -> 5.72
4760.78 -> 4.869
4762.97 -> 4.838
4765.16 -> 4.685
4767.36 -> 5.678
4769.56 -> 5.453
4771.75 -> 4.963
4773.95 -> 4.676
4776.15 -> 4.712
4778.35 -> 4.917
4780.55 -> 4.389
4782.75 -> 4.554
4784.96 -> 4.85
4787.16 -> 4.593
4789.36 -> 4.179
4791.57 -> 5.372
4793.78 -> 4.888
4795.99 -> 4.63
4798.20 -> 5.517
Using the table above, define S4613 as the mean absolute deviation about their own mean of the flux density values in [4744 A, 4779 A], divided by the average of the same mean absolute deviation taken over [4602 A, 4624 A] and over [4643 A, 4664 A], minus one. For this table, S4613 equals 0.088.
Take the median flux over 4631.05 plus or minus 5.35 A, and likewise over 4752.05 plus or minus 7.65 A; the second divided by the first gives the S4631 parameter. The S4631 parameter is 0.99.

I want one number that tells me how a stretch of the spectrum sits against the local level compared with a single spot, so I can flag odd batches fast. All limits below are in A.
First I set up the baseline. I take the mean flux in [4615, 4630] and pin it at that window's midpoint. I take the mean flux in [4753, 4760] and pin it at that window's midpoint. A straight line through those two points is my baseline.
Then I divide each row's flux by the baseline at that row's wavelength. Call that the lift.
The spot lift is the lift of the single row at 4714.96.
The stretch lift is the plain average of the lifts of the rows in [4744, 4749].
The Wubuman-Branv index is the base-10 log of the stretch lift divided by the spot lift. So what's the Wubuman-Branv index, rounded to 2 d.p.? 0.03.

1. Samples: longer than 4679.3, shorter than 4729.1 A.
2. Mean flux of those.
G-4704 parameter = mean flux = 4.76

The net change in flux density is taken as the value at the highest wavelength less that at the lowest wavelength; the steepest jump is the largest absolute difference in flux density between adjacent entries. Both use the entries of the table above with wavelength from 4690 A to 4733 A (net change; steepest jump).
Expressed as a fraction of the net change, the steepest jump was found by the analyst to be 13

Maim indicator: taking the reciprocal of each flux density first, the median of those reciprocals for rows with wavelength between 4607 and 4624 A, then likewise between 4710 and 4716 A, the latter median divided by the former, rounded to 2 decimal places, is 1.04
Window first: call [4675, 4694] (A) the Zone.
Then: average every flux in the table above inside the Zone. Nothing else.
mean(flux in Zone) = 4.82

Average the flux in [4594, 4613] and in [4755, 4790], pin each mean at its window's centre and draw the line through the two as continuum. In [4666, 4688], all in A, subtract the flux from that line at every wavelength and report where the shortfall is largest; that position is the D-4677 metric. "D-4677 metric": 4673.88 A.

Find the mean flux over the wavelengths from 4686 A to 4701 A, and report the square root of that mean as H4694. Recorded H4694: 2.20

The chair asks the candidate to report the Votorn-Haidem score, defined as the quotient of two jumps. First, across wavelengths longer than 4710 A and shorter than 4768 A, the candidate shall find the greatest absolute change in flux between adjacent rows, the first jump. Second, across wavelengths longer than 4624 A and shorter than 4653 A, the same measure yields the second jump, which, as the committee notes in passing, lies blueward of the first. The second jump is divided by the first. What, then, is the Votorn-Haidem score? 0.98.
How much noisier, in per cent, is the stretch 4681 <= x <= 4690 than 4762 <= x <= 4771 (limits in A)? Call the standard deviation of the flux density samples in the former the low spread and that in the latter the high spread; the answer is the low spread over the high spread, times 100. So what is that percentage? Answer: 131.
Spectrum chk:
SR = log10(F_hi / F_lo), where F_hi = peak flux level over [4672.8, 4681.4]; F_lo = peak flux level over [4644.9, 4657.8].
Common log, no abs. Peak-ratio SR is -0.040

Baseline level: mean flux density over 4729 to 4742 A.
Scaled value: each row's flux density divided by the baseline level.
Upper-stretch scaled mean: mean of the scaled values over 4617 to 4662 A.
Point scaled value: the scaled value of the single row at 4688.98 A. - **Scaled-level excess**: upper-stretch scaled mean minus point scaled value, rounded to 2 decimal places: 0.04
